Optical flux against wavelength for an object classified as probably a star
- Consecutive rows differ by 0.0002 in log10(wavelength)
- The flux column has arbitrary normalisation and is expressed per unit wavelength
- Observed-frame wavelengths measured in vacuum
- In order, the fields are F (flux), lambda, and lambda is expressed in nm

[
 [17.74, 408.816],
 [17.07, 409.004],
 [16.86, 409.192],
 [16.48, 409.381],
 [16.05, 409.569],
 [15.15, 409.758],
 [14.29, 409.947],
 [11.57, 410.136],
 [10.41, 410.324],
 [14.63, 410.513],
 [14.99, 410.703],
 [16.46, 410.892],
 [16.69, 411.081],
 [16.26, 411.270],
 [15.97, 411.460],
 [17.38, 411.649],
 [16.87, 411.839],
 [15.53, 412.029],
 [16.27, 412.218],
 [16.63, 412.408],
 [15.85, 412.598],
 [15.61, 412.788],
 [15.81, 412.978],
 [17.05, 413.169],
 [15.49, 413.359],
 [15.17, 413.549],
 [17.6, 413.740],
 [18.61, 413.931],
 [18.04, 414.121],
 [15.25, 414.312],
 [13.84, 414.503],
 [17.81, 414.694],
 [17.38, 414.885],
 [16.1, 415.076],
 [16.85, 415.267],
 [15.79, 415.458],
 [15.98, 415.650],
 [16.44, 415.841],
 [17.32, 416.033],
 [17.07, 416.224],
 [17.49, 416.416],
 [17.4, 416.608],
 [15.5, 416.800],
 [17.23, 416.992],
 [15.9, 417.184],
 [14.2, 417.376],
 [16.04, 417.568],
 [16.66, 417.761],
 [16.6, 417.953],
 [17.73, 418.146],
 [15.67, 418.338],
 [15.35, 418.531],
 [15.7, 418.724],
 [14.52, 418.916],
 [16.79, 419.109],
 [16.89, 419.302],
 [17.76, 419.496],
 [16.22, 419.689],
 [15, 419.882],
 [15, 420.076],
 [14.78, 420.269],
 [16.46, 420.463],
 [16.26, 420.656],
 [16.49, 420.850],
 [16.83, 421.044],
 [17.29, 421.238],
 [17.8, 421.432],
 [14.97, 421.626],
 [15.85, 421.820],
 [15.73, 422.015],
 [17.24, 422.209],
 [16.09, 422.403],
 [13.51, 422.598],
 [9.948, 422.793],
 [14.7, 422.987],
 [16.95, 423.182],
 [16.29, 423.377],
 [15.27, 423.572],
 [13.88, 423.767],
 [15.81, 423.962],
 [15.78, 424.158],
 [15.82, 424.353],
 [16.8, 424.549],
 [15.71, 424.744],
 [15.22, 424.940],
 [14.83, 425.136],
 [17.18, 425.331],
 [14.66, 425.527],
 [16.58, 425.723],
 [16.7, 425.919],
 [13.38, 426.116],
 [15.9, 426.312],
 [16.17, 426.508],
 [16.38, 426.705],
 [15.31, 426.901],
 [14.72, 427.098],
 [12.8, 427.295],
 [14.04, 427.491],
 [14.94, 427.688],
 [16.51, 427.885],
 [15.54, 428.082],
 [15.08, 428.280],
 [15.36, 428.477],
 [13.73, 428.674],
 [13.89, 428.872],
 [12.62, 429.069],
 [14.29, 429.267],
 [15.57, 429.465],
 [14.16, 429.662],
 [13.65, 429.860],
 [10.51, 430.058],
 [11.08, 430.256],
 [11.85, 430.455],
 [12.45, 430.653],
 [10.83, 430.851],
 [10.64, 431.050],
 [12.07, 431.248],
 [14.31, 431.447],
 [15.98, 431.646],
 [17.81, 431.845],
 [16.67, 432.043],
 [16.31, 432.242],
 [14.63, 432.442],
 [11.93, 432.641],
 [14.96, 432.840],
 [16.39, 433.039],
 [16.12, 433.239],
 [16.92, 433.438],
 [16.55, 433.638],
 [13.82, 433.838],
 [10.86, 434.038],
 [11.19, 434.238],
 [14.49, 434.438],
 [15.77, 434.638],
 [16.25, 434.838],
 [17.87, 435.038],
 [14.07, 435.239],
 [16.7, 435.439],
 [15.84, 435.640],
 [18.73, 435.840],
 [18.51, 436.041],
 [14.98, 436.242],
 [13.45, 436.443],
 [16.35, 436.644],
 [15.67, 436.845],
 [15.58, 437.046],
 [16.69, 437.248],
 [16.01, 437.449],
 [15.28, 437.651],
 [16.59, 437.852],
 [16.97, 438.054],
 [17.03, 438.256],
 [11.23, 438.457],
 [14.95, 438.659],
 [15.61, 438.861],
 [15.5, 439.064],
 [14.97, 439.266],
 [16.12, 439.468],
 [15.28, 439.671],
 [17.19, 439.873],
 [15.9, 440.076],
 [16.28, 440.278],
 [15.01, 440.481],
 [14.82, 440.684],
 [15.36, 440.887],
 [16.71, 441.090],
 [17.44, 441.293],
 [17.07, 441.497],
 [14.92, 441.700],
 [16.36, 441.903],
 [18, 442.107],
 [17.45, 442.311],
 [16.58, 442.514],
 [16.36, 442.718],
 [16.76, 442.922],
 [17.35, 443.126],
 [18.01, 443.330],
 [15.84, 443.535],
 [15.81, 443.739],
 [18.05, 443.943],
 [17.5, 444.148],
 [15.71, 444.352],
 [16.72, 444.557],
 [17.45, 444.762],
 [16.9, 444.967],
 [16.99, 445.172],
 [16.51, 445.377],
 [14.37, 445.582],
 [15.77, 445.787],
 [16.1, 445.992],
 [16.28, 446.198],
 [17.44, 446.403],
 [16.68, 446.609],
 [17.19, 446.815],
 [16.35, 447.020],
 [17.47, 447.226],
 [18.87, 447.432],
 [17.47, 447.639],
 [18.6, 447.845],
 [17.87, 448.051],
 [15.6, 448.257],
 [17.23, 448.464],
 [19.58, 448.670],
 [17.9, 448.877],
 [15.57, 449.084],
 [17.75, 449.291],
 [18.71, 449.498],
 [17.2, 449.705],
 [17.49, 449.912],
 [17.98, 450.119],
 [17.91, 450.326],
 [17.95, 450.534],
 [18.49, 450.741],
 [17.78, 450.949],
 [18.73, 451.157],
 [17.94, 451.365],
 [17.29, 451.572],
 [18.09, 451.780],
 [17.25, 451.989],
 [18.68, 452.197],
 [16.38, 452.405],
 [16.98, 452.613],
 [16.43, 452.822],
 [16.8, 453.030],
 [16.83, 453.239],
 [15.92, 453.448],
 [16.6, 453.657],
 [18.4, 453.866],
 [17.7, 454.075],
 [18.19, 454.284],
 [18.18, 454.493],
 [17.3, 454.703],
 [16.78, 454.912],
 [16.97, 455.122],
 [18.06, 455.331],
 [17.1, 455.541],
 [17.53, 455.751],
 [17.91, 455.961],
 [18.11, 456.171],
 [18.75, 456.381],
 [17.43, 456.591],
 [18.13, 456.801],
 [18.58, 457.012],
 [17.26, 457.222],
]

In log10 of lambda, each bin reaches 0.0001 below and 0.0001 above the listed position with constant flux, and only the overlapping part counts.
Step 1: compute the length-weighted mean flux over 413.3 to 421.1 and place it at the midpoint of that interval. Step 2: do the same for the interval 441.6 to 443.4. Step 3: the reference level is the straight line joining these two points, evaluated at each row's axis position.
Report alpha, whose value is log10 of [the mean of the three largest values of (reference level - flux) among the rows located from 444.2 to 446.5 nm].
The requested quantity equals 0.21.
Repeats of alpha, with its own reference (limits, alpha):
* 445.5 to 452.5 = 0.25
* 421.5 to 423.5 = 0.57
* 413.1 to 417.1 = 0.18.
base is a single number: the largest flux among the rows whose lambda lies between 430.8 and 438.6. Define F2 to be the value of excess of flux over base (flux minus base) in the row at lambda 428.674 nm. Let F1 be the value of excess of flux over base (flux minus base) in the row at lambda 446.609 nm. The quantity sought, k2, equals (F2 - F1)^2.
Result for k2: 9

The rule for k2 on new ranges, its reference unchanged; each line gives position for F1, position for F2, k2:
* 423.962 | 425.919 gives 1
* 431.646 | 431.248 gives 15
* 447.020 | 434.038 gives 30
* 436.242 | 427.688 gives 0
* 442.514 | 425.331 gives 0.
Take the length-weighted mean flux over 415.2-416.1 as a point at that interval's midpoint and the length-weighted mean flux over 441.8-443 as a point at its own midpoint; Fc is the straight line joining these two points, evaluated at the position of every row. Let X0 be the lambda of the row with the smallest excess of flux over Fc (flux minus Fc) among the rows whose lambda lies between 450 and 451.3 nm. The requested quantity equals 450.949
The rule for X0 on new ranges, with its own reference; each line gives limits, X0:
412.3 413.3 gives 412.788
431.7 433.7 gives 432.641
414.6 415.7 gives 415.458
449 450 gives 449.084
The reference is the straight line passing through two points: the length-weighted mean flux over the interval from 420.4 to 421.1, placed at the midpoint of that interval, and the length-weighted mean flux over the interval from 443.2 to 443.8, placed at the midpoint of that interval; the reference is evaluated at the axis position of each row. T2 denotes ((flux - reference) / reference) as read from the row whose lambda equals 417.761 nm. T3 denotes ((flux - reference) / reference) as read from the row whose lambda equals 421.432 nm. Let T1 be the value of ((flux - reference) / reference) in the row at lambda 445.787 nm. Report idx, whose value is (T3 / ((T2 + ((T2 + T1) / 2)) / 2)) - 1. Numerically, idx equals -16.4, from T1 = -0.05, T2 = 0.011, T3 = 0.08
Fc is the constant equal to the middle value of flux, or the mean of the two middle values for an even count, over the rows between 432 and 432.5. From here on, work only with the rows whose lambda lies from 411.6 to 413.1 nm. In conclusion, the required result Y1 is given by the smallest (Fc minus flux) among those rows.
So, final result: -1.1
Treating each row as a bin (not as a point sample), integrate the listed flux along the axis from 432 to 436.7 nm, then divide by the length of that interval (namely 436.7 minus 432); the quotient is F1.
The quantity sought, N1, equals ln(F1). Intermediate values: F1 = 15.4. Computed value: 2.73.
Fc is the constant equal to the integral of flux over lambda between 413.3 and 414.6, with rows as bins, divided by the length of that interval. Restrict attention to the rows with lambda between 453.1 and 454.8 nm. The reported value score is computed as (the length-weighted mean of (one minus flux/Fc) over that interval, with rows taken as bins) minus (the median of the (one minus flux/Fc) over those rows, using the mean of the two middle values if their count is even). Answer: 0.007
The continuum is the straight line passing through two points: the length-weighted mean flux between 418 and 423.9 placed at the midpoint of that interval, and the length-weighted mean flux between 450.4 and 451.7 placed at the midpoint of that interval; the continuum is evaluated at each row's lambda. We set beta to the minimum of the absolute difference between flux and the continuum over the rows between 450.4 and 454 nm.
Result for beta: 0.01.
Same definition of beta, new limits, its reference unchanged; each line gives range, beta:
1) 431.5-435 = 0.07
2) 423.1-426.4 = 0.19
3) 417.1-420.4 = 0.09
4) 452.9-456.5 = 0.08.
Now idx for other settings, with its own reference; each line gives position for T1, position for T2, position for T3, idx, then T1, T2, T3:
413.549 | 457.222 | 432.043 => 0.2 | -0.08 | 0.033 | 0.01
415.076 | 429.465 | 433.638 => -1.0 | -0.02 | -0.059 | 0.00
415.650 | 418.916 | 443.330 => -1.9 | -0.03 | -0.119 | 0.08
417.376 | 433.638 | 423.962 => 0.2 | -0.14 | -0.001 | -0.04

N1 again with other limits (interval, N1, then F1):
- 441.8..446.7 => 2.82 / 16.7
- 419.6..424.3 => 2.75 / 15.6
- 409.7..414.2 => 2.76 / 15.8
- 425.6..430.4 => 2.67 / 14.5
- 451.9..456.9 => 2.86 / 17.4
